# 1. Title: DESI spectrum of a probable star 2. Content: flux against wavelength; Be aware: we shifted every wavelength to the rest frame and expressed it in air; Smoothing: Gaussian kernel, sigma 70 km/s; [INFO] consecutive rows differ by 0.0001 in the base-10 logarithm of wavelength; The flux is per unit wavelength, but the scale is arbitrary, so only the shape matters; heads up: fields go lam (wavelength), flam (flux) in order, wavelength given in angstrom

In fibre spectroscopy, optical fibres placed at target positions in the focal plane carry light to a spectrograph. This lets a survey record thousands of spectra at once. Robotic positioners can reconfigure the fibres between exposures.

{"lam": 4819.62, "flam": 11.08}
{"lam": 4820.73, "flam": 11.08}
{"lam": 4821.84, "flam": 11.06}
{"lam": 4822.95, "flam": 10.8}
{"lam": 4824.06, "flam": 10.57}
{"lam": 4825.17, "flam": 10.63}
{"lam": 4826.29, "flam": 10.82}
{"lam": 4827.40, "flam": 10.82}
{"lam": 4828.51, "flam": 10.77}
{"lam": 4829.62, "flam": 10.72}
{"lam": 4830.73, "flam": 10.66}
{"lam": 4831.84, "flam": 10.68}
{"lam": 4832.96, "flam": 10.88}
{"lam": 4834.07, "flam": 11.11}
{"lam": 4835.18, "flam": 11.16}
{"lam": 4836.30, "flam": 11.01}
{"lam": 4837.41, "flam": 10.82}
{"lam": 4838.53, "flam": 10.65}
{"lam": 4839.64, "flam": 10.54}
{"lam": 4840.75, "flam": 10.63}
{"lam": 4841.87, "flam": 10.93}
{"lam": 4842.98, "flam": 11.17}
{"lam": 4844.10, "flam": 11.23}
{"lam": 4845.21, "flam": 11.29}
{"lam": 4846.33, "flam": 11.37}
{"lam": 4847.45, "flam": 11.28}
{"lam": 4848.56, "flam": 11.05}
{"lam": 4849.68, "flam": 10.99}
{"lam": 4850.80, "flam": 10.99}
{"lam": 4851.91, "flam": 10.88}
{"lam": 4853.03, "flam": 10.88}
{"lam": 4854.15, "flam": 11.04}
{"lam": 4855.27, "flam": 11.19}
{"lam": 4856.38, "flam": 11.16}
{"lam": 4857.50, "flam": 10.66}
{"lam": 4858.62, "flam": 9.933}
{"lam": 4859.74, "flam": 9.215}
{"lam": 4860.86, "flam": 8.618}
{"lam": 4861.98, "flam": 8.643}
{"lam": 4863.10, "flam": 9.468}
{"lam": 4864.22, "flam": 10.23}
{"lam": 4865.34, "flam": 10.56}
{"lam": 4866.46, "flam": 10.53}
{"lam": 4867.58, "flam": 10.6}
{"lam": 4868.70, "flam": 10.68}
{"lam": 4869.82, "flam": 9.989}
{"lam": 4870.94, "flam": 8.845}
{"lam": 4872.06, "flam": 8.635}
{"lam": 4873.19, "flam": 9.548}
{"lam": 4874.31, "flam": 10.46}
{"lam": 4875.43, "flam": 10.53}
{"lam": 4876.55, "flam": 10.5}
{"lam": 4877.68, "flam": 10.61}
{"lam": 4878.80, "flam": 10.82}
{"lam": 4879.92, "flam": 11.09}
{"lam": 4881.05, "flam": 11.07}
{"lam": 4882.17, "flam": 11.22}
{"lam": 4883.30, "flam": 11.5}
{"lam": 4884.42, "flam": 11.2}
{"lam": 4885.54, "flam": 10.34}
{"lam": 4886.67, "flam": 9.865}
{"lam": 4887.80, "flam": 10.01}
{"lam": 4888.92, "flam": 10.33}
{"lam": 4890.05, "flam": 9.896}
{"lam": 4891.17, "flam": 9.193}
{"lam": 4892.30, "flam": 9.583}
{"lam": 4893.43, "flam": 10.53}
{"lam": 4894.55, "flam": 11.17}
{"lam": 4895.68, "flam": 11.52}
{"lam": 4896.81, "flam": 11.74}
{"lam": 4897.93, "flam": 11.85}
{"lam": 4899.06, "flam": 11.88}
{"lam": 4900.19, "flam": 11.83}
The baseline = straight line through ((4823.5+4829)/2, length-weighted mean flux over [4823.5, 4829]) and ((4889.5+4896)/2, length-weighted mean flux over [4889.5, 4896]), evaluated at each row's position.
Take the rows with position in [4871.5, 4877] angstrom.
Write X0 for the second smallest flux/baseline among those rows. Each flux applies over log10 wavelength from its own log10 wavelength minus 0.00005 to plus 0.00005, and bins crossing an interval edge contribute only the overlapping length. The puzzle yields 0.92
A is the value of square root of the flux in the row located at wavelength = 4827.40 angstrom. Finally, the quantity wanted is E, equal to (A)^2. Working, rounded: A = 3.29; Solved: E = 10.8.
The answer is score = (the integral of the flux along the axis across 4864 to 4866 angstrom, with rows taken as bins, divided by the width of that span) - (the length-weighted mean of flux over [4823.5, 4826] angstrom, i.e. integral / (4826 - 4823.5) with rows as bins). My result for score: -0.2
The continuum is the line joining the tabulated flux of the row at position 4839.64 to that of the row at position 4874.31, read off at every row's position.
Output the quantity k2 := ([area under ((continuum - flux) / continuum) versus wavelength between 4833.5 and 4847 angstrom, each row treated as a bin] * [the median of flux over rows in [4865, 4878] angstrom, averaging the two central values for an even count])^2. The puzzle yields 38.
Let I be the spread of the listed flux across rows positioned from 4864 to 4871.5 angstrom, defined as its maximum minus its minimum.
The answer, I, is 1.8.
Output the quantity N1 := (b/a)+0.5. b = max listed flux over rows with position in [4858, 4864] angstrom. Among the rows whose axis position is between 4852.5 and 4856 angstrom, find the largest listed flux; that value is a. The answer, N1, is 1.39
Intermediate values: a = 11.19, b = 9.933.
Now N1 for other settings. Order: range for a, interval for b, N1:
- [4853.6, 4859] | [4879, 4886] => 1.53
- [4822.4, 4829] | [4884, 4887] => 1.54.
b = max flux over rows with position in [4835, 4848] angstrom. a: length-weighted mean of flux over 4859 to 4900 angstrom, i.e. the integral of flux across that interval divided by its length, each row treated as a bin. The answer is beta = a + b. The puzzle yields 21.73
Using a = 10.4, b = 11.37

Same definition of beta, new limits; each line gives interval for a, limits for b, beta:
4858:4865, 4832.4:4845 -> 20.62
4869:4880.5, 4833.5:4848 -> 21.48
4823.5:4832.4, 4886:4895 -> 21.88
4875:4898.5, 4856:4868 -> 21.86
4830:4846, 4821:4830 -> 21.98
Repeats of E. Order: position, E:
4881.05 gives 11.1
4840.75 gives 10.6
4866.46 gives 10.5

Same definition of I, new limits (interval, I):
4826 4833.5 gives 0.2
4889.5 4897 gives 2.5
